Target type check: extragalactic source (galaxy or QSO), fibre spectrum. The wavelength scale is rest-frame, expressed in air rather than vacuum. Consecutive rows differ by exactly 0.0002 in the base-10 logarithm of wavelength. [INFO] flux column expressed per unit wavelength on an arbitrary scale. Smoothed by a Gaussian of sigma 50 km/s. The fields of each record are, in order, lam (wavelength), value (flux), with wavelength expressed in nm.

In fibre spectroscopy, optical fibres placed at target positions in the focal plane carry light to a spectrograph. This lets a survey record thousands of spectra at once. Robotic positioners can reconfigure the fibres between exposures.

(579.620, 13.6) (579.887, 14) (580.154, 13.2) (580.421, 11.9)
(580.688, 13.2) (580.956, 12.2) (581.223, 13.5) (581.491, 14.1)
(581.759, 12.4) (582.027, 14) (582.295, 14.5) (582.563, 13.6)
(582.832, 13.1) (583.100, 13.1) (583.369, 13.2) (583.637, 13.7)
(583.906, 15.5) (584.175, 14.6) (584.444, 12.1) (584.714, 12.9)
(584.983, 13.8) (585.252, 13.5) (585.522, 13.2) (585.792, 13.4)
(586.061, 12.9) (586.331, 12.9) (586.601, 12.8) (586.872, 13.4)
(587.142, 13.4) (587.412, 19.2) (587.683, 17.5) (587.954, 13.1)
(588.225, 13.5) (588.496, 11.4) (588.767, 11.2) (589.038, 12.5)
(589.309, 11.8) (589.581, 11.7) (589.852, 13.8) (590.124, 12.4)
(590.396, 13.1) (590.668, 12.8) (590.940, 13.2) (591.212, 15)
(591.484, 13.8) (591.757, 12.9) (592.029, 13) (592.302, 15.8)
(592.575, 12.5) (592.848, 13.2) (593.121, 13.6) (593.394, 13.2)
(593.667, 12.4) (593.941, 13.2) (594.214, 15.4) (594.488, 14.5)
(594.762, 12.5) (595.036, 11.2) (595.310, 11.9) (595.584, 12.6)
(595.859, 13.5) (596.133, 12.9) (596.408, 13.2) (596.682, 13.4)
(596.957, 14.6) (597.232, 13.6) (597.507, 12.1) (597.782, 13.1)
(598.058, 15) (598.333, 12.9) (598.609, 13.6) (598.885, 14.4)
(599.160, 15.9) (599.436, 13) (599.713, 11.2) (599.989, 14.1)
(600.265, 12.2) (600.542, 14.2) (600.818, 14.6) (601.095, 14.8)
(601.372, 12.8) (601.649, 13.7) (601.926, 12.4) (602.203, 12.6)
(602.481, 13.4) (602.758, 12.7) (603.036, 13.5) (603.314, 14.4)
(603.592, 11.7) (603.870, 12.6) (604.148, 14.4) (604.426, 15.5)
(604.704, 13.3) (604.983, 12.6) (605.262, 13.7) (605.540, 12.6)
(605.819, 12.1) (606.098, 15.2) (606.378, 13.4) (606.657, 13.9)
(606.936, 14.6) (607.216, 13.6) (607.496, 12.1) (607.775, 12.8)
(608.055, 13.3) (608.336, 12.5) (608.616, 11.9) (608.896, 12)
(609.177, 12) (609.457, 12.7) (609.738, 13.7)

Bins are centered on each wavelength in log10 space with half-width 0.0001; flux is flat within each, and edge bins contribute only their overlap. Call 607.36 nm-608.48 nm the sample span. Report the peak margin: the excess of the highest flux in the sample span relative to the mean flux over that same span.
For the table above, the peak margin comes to 0.62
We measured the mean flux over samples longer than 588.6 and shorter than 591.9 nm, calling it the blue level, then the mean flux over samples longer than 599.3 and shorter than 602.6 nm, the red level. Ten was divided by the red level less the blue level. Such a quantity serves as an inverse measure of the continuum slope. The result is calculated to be 25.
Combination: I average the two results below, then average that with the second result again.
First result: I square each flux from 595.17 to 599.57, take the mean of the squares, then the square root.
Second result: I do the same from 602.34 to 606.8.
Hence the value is 13.49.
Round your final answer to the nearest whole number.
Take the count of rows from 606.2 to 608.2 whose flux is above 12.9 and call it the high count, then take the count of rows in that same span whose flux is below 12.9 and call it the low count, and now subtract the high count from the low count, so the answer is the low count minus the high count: -3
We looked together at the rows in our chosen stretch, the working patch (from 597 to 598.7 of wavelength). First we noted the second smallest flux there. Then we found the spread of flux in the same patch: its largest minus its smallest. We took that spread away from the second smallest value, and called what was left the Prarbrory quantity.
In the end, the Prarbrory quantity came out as 10.0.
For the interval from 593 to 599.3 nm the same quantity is 7.2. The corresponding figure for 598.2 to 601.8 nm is 7.5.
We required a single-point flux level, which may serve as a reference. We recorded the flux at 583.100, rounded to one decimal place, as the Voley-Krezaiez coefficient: 13.1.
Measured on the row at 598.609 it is 13.6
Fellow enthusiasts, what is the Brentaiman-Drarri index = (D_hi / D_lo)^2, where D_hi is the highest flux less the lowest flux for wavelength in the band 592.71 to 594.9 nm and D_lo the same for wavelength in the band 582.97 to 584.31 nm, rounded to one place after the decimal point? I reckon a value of 1.6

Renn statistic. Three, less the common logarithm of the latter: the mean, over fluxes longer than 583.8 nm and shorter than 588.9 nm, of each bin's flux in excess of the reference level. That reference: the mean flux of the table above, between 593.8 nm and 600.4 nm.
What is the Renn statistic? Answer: 3.4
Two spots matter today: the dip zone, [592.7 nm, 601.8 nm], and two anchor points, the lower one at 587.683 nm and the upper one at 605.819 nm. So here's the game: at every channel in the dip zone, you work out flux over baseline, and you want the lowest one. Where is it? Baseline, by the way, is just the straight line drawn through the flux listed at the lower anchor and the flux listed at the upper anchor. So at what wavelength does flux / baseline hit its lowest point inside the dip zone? 595.036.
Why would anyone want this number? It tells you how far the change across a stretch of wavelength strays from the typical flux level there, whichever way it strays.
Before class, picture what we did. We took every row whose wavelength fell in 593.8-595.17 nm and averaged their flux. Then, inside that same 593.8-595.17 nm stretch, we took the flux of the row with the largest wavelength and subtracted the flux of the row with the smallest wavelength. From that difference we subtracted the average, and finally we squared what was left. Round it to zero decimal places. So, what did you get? 236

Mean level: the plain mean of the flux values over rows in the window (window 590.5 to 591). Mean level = 13.0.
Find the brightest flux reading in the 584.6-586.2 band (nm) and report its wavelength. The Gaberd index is 584.983 nm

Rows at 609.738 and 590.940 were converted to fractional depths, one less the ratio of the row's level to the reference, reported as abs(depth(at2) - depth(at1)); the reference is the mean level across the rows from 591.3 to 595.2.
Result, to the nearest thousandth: 0.037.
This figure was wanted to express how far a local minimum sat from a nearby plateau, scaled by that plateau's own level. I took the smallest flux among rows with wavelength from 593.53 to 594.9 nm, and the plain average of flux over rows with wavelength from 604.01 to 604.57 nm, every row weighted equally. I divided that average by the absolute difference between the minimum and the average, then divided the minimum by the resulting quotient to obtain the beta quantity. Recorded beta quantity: 2.1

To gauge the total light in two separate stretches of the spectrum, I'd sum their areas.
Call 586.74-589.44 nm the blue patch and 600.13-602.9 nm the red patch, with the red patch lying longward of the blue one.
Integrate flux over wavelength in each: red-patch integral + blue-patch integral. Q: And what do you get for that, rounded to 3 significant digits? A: 74.0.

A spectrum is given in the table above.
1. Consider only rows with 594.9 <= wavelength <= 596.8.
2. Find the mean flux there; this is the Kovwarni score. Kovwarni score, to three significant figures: 12.7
